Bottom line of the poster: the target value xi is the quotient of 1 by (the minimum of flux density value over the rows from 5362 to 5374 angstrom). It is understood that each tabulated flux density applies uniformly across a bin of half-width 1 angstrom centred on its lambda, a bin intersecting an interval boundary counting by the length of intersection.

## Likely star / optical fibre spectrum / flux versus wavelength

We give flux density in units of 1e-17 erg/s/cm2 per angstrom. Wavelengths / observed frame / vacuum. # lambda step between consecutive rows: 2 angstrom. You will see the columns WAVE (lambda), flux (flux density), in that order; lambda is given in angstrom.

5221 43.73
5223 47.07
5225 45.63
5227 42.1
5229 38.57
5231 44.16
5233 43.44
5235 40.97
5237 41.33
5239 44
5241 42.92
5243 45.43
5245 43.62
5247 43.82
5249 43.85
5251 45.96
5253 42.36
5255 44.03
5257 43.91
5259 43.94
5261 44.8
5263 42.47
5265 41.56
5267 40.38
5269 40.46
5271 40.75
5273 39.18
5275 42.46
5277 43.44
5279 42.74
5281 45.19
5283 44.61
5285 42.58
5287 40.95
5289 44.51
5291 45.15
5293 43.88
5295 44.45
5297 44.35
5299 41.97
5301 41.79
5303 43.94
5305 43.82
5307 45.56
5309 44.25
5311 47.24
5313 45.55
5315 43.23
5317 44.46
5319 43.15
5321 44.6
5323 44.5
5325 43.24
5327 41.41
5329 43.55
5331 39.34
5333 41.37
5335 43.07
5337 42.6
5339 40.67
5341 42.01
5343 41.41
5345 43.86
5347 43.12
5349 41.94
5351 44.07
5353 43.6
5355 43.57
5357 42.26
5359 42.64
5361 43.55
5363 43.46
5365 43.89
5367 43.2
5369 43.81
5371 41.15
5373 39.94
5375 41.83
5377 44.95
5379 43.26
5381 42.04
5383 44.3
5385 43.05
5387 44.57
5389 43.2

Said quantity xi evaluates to 0.0250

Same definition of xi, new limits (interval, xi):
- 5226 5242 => 0.0259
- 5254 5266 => 0.0241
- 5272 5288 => 0.0255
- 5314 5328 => 0.0241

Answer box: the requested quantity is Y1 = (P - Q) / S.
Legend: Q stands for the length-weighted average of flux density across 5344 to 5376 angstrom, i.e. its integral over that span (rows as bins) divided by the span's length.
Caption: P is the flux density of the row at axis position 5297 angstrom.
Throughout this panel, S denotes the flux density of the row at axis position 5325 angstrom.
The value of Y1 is 0.03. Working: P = 44.35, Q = 42.9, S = 43.24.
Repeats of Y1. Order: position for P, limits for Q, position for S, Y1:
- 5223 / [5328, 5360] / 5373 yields 0.12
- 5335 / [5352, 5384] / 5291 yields 0.00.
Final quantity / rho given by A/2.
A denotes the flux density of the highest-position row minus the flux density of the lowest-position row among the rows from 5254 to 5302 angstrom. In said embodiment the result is -1.1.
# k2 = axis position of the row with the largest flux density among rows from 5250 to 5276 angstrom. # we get 5251 angstrom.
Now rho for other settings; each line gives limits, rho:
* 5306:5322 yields -0.5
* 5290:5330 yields -0.8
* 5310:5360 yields -2.3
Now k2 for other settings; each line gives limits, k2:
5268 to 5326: 5311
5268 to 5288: 5281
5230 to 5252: 5251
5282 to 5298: 5291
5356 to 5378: 5377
